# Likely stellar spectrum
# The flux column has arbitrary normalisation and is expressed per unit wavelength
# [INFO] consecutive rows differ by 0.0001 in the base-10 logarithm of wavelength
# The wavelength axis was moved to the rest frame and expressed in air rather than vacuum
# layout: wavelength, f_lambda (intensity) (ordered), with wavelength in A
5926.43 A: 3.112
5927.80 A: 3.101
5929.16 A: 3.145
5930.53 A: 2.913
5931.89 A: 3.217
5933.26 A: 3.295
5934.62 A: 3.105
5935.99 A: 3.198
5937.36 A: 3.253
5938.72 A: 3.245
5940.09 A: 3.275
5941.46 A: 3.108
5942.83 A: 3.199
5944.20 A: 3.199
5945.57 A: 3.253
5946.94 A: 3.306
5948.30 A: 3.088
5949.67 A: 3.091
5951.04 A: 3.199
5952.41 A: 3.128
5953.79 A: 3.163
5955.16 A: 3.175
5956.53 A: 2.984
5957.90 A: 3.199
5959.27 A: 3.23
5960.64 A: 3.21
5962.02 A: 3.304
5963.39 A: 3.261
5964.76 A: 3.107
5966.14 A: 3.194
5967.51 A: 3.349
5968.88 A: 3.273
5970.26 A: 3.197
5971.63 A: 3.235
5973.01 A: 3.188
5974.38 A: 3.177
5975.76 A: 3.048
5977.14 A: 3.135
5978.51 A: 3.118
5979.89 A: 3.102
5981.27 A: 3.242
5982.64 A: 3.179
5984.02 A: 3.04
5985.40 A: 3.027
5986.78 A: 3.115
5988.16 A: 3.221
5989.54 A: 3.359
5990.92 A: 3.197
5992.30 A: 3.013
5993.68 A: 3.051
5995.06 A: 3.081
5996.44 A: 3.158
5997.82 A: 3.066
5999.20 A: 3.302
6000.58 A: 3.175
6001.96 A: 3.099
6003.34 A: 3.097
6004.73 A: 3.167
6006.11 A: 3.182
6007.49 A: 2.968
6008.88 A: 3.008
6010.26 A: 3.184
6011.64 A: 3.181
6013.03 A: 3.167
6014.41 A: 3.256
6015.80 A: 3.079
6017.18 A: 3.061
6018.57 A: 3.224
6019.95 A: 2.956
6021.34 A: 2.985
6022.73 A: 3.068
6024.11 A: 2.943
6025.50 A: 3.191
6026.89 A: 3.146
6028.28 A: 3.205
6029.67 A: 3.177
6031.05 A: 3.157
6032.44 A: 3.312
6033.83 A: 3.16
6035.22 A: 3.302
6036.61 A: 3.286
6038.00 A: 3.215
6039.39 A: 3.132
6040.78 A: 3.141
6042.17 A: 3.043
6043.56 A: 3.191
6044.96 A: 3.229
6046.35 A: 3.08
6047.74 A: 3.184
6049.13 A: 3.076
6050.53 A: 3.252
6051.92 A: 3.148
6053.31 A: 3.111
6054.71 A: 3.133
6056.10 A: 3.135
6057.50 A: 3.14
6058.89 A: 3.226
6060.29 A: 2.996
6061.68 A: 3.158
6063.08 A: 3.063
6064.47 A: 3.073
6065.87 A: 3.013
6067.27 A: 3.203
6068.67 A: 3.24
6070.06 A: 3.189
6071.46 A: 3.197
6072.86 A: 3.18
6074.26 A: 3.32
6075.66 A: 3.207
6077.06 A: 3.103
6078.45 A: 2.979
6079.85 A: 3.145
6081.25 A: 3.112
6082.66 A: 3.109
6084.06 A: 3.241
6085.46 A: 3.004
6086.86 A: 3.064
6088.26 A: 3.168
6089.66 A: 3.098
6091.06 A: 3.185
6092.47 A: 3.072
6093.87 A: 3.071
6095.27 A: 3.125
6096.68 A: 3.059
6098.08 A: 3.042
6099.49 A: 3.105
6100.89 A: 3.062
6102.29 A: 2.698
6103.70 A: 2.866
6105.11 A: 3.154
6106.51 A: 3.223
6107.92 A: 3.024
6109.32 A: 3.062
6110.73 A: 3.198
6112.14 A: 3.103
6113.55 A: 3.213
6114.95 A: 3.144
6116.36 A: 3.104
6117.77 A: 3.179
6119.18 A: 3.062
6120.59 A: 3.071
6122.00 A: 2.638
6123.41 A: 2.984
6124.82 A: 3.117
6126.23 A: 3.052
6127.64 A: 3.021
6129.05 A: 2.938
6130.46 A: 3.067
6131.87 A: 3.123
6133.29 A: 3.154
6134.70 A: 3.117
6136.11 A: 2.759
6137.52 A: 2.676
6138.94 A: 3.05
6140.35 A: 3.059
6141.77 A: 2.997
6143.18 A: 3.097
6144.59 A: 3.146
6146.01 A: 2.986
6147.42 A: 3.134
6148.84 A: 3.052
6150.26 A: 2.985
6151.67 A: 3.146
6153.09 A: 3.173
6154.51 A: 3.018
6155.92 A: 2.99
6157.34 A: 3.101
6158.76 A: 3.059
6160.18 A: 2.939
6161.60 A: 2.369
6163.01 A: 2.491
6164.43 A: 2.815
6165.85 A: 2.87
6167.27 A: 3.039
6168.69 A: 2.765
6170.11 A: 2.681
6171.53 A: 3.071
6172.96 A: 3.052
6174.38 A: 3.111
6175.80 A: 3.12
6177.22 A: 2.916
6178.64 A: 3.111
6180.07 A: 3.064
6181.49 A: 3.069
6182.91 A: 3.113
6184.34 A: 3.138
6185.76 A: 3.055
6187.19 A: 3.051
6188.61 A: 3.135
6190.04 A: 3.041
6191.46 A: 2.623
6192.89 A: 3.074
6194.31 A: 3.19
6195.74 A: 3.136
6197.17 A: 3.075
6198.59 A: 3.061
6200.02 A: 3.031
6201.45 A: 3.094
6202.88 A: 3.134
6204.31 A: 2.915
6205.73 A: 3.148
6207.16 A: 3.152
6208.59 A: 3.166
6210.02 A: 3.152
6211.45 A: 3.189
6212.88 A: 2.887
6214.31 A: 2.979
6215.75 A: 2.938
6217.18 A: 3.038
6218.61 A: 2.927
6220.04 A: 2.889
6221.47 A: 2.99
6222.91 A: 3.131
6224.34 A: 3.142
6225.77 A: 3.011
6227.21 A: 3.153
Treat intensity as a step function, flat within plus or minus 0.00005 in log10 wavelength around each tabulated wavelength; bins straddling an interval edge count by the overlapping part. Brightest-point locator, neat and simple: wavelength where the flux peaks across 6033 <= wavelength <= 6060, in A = 6035.22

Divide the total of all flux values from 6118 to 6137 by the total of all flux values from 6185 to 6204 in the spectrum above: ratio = 0.98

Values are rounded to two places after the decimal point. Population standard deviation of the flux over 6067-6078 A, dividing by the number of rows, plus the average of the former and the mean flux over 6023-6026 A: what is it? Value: 1.62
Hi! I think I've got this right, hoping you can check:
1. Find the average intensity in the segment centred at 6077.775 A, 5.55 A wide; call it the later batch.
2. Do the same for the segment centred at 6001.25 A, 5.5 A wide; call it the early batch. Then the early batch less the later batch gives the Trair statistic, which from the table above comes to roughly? 0.060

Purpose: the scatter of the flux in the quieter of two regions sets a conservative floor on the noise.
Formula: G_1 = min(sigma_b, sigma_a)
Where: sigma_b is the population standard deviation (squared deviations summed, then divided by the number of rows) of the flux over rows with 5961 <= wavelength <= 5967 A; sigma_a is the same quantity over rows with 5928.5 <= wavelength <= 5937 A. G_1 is 0.074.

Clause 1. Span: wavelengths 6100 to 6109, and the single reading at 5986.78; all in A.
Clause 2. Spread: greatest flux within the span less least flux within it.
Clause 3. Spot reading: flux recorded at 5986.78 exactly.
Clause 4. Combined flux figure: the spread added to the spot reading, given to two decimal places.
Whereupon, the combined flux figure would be 3.64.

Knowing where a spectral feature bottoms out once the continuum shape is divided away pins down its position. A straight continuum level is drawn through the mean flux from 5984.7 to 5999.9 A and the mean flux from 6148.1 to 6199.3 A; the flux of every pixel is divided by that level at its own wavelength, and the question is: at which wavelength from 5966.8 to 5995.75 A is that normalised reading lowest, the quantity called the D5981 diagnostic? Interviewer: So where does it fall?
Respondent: 5992.30 A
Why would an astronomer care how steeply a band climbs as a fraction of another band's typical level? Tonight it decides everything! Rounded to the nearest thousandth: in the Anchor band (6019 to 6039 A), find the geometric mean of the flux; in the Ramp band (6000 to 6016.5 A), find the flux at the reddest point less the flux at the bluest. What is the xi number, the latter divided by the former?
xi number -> -0.030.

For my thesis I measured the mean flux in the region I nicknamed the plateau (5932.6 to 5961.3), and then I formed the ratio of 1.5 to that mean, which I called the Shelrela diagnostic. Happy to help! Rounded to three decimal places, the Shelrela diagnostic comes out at 0.471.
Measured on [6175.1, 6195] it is 0.492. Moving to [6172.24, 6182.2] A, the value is 0.490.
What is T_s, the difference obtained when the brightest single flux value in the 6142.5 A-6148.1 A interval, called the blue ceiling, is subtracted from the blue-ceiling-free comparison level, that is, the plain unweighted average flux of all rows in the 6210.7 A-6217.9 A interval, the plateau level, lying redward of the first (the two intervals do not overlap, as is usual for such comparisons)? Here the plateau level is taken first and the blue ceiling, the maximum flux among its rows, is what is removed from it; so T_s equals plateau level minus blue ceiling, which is -0.14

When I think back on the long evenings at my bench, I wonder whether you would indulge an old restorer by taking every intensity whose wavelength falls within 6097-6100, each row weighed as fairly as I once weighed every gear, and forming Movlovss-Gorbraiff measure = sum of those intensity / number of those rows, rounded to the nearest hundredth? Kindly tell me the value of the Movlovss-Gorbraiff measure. 3.07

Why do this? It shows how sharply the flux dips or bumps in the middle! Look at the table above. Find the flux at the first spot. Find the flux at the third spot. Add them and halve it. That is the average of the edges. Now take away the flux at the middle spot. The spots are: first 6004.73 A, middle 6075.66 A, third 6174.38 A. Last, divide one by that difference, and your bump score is -15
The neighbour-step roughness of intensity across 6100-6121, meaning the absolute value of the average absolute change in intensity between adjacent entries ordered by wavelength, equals 0.127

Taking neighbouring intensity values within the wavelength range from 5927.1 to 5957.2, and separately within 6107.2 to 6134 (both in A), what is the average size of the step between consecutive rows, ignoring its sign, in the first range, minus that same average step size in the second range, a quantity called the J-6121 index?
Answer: -0.01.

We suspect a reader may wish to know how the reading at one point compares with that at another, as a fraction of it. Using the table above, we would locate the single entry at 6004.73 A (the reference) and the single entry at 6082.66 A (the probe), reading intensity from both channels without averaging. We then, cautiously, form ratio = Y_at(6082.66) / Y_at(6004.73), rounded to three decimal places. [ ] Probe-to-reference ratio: 0.982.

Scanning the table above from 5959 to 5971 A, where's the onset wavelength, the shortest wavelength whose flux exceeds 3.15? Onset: 5959.27 A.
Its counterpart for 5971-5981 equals 5971.63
